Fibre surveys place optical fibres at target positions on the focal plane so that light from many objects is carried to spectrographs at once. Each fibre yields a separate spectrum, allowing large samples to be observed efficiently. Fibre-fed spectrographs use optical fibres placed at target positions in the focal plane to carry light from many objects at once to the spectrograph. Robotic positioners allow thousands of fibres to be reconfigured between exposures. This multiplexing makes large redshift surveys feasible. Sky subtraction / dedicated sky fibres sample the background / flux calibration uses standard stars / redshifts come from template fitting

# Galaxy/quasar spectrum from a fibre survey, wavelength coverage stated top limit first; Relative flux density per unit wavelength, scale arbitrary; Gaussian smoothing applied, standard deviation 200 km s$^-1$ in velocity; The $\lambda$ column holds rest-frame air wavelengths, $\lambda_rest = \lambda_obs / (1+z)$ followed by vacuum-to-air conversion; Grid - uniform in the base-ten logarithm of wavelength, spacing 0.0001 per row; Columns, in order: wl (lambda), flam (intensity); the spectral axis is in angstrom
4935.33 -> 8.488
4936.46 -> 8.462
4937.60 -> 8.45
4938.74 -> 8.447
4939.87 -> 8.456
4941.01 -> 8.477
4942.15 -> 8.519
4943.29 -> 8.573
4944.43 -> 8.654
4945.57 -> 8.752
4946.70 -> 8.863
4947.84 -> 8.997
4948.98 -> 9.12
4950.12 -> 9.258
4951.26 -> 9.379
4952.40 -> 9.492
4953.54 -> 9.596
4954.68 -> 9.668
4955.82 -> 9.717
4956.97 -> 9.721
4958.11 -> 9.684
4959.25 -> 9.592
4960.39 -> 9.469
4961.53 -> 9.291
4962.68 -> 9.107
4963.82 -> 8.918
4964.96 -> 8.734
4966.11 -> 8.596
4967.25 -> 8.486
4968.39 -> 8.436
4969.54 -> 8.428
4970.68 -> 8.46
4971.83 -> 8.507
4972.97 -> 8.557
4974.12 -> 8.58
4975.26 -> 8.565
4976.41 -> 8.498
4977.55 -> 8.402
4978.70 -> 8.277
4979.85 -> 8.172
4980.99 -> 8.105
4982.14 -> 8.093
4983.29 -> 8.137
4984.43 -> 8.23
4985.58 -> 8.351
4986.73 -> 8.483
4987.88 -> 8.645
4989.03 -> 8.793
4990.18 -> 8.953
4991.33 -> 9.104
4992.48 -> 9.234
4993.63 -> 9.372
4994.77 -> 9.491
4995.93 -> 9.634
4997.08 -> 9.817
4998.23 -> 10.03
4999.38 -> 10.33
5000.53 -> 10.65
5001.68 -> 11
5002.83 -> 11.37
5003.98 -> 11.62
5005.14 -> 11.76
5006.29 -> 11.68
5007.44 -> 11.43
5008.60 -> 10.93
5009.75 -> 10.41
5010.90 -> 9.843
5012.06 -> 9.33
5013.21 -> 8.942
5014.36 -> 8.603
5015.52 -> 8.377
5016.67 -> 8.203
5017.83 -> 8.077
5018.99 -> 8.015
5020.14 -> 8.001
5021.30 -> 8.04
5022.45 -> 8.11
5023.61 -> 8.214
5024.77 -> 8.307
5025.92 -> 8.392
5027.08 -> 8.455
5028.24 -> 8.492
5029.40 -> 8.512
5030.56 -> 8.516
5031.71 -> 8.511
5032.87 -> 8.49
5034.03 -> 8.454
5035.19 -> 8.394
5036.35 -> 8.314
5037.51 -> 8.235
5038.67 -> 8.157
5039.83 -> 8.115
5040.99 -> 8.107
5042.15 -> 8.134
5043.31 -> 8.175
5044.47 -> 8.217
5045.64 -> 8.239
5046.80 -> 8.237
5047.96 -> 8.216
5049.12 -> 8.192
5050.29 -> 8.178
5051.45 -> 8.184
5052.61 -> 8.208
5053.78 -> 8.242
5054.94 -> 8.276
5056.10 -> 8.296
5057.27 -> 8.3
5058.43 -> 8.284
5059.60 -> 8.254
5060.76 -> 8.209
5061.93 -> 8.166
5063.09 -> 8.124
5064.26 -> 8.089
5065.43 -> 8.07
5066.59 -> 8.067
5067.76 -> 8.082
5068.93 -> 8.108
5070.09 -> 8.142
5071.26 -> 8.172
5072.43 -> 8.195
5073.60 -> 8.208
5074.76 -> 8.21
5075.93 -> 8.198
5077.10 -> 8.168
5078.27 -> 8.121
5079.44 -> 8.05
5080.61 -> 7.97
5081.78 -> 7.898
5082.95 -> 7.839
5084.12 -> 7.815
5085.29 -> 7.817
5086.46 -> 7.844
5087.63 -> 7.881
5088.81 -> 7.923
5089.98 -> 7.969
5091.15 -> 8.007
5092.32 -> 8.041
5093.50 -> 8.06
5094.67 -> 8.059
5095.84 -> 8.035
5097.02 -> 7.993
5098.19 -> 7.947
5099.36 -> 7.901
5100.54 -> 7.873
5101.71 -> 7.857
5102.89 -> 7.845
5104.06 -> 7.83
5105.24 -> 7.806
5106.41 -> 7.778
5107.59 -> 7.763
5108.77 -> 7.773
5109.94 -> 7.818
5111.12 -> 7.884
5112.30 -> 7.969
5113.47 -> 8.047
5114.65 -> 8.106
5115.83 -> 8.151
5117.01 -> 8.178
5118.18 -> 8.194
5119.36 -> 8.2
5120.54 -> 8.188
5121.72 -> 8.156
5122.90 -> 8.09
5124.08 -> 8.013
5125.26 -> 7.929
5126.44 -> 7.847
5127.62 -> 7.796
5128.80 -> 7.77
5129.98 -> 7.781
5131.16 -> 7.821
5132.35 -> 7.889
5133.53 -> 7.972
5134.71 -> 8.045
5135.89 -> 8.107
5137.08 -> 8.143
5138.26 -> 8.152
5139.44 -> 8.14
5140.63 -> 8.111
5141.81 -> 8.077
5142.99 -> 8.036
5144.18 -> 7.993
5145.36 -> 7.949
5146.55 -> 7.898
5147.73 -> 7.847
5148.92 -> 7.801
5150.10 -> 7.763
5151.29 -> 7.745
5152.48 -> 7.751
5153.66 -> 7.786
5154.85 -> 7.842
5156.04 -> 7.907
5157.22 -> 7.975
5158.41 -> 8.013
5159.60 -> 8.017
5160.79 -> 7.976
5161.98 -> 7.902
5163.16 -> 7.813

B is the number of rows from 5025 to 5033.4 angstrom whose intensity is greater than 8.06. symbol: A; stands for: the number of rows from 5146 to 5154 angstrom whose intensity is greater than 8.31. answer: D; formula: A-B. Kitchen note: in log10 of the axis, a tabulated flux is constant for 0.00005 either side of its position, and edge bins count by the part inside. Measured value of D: -7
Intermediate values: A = 0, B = 7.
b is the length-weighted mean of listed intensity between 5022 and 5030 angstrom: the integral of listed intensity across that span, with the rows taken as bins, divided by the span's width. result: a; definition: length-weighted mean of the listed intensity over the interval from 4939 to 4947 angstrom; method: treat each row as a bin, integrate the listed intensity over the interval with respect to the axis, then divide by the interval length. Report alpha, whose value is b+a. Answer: 17.0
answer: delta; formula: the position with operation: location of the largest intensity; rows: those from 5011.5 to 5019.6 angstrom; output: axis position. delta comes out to 5012.06 angstrom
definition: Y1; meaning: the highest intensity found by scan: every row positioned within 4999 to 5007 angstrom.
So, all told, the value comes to 11.76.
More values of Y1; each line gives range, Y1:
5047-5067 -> 8.3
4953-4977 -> 9.721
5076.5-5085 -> 8.168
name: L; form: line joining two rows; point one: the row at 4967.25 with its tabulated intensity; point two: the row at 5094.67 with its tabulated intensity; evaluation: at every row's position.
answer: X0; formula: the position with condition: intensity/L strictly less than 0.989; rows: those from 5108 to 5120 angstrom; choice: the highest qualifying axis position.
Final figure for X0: 5111.12 angstrom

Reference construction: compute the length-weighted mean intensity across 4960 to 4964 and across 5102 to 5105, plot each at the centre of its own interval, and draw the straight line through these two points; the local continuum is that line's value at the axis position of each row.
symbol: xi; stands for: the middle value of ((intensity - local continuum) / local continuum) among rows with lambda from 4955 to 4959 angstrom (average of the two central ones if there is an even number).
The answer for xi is 0.049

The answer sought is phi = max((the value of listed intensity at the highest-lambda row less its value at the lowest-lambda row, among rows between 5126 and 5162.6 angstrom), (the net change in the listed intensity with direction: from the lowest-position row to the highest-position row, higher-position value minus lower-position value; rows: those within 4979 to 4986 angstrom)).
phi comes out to 0.2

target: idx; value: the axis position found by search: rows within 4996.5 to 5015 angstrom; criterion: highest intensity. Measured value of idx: 5005.14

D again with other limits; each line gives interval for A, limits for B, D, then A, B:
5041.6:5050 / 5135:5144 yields -6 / 0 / 6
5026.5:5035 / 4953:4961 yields 0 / 7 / 7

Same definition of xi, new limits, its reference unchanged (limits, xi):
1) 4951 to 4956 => 0.033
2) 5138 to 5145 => 0.086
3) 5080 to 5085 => -0.020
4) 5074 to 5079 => 0.012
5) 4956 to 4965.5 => 0.018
